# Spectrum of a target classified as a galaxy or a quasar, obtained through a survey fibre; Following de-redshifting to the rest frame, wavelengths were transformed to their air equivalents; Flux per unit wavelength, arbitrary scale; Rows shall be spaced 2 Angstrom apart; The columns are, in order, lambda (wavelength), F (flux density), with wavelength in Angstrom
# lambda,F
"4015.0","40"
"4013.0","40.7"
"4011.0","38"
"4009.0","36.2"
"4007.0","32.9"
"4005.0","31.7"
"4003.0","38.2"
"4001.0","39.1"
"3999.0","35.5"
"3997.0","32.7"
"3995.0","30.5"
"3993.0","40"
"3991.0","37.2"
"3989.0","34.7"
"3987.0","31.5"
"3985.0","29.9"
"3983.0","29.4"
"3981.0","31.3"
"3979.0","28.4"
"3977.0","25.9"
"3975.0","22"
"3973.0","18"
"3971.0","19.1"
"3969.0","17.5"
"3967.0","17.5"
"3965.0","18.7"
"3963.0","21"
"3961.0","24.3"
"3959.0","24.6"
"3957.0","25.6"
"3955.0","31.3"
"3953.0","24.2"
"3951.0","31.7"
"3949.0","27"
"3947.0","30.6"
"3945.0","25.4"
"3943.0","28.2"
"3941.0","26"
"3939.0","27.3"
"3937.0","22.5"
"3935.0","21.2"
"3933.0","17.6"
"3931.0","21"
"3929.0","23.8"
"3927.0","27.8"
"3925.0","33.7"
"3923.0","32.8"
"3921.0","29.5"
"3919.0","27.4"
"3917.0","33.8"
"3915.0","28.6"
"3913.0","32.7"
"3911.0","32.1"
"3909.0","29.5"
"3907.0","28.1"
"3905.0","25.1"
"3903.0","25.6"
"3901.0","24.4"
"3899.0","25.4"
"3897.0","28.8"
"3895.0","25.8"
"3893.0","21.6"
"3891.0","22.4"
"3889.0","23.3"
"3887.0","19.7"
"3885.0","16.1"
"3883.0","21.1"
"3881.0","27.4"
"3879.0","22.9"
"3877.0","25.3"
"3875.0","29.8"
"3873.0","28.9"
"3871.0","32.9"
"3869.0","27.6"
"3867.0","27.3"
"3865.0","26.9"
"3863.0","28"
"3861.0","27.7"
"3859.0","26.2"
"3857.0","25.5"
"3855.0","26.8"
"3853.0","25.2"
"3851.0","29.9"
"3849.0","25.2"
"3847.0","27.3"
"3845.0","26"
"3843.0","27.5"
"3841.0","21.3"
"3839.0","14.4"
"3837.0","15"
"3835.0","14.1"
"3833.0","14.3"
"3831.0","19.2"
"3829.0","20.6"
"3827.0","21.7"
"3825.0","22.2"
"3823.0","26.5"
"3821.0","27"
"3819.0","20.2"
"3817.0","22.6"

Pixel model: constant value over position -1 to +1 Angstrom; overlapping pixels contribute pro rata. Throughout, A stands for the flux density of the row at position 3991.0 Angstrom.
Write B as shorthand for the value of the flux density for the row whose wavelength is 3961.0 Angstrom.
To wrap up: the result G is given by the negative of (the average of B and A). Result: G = -31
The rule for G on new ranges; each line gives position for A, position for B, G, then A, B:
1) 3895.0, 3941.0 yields -26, 25.8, 26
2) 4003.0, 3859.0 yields -32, 38.2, 26.2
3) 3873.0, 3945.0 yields -27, 28.9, 25.4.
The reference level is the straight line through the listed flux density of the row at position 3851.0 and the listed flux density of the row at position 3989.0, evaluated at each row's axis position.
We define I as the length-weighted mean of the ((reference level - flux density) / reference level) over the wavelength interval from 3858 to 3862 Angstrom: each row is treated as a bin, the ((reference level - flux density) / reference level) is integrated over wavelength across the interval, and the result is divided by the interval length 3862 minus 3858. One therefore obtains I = 0.11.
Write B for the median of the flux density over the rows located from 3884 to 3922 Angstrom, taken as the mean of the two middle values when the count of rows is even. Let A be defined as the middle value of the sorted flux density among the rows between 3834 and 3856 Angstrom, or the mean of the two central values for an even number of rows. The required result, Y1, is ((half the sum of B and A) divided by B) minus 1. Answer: -0.012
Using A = 25.2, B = 26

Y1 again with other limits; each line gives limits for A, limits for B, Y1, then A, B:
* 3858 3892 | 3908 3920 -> -0.063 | 26.9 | 31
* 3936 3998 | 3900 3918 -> -0.028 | 27.0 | 29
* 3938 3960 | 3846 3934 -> -0.002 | 27.0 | 27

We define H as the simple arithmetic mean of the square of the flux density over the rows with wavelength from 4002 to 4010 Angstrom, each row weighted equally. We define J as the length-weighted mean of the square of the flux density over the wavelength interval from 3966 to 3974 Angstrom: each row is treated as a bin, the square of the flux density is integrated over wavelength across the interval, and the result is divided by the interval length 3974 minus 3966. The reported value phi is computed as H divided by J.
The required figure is 3.7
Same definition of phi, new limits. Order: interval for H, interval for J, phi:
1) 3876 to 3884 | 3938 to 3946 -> 0.8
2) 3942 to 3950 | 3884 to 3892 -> 1.8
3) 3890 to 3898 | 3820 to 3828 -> 1.0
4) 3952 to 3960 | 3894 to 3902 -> 1.0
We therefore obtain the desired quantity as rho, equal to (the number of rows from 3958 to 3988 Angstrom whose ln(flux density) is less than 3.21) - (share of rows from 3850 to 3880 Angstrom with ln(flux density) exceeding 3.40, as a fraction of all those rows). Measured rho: 9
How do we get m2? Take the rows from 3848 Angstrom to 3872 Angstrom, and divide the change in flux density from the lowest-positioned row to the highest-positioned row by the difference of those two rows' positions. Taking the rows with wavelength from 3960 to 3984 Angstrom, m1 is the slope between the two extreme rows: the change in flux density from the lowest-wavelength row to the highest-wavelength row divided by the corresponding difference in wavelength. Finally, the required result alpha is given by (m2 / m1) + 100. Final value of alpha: 102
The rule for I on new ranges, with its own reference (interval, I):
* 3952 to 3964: 0.25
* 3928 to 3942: 0.31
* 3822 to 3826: 0.16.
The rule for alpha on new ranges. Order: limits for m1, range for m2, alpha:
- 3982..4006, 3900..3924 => 104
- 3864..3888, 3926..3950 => 100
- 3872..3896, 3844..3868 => 100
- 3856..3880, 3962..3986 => 97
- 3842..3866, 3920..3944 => 102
